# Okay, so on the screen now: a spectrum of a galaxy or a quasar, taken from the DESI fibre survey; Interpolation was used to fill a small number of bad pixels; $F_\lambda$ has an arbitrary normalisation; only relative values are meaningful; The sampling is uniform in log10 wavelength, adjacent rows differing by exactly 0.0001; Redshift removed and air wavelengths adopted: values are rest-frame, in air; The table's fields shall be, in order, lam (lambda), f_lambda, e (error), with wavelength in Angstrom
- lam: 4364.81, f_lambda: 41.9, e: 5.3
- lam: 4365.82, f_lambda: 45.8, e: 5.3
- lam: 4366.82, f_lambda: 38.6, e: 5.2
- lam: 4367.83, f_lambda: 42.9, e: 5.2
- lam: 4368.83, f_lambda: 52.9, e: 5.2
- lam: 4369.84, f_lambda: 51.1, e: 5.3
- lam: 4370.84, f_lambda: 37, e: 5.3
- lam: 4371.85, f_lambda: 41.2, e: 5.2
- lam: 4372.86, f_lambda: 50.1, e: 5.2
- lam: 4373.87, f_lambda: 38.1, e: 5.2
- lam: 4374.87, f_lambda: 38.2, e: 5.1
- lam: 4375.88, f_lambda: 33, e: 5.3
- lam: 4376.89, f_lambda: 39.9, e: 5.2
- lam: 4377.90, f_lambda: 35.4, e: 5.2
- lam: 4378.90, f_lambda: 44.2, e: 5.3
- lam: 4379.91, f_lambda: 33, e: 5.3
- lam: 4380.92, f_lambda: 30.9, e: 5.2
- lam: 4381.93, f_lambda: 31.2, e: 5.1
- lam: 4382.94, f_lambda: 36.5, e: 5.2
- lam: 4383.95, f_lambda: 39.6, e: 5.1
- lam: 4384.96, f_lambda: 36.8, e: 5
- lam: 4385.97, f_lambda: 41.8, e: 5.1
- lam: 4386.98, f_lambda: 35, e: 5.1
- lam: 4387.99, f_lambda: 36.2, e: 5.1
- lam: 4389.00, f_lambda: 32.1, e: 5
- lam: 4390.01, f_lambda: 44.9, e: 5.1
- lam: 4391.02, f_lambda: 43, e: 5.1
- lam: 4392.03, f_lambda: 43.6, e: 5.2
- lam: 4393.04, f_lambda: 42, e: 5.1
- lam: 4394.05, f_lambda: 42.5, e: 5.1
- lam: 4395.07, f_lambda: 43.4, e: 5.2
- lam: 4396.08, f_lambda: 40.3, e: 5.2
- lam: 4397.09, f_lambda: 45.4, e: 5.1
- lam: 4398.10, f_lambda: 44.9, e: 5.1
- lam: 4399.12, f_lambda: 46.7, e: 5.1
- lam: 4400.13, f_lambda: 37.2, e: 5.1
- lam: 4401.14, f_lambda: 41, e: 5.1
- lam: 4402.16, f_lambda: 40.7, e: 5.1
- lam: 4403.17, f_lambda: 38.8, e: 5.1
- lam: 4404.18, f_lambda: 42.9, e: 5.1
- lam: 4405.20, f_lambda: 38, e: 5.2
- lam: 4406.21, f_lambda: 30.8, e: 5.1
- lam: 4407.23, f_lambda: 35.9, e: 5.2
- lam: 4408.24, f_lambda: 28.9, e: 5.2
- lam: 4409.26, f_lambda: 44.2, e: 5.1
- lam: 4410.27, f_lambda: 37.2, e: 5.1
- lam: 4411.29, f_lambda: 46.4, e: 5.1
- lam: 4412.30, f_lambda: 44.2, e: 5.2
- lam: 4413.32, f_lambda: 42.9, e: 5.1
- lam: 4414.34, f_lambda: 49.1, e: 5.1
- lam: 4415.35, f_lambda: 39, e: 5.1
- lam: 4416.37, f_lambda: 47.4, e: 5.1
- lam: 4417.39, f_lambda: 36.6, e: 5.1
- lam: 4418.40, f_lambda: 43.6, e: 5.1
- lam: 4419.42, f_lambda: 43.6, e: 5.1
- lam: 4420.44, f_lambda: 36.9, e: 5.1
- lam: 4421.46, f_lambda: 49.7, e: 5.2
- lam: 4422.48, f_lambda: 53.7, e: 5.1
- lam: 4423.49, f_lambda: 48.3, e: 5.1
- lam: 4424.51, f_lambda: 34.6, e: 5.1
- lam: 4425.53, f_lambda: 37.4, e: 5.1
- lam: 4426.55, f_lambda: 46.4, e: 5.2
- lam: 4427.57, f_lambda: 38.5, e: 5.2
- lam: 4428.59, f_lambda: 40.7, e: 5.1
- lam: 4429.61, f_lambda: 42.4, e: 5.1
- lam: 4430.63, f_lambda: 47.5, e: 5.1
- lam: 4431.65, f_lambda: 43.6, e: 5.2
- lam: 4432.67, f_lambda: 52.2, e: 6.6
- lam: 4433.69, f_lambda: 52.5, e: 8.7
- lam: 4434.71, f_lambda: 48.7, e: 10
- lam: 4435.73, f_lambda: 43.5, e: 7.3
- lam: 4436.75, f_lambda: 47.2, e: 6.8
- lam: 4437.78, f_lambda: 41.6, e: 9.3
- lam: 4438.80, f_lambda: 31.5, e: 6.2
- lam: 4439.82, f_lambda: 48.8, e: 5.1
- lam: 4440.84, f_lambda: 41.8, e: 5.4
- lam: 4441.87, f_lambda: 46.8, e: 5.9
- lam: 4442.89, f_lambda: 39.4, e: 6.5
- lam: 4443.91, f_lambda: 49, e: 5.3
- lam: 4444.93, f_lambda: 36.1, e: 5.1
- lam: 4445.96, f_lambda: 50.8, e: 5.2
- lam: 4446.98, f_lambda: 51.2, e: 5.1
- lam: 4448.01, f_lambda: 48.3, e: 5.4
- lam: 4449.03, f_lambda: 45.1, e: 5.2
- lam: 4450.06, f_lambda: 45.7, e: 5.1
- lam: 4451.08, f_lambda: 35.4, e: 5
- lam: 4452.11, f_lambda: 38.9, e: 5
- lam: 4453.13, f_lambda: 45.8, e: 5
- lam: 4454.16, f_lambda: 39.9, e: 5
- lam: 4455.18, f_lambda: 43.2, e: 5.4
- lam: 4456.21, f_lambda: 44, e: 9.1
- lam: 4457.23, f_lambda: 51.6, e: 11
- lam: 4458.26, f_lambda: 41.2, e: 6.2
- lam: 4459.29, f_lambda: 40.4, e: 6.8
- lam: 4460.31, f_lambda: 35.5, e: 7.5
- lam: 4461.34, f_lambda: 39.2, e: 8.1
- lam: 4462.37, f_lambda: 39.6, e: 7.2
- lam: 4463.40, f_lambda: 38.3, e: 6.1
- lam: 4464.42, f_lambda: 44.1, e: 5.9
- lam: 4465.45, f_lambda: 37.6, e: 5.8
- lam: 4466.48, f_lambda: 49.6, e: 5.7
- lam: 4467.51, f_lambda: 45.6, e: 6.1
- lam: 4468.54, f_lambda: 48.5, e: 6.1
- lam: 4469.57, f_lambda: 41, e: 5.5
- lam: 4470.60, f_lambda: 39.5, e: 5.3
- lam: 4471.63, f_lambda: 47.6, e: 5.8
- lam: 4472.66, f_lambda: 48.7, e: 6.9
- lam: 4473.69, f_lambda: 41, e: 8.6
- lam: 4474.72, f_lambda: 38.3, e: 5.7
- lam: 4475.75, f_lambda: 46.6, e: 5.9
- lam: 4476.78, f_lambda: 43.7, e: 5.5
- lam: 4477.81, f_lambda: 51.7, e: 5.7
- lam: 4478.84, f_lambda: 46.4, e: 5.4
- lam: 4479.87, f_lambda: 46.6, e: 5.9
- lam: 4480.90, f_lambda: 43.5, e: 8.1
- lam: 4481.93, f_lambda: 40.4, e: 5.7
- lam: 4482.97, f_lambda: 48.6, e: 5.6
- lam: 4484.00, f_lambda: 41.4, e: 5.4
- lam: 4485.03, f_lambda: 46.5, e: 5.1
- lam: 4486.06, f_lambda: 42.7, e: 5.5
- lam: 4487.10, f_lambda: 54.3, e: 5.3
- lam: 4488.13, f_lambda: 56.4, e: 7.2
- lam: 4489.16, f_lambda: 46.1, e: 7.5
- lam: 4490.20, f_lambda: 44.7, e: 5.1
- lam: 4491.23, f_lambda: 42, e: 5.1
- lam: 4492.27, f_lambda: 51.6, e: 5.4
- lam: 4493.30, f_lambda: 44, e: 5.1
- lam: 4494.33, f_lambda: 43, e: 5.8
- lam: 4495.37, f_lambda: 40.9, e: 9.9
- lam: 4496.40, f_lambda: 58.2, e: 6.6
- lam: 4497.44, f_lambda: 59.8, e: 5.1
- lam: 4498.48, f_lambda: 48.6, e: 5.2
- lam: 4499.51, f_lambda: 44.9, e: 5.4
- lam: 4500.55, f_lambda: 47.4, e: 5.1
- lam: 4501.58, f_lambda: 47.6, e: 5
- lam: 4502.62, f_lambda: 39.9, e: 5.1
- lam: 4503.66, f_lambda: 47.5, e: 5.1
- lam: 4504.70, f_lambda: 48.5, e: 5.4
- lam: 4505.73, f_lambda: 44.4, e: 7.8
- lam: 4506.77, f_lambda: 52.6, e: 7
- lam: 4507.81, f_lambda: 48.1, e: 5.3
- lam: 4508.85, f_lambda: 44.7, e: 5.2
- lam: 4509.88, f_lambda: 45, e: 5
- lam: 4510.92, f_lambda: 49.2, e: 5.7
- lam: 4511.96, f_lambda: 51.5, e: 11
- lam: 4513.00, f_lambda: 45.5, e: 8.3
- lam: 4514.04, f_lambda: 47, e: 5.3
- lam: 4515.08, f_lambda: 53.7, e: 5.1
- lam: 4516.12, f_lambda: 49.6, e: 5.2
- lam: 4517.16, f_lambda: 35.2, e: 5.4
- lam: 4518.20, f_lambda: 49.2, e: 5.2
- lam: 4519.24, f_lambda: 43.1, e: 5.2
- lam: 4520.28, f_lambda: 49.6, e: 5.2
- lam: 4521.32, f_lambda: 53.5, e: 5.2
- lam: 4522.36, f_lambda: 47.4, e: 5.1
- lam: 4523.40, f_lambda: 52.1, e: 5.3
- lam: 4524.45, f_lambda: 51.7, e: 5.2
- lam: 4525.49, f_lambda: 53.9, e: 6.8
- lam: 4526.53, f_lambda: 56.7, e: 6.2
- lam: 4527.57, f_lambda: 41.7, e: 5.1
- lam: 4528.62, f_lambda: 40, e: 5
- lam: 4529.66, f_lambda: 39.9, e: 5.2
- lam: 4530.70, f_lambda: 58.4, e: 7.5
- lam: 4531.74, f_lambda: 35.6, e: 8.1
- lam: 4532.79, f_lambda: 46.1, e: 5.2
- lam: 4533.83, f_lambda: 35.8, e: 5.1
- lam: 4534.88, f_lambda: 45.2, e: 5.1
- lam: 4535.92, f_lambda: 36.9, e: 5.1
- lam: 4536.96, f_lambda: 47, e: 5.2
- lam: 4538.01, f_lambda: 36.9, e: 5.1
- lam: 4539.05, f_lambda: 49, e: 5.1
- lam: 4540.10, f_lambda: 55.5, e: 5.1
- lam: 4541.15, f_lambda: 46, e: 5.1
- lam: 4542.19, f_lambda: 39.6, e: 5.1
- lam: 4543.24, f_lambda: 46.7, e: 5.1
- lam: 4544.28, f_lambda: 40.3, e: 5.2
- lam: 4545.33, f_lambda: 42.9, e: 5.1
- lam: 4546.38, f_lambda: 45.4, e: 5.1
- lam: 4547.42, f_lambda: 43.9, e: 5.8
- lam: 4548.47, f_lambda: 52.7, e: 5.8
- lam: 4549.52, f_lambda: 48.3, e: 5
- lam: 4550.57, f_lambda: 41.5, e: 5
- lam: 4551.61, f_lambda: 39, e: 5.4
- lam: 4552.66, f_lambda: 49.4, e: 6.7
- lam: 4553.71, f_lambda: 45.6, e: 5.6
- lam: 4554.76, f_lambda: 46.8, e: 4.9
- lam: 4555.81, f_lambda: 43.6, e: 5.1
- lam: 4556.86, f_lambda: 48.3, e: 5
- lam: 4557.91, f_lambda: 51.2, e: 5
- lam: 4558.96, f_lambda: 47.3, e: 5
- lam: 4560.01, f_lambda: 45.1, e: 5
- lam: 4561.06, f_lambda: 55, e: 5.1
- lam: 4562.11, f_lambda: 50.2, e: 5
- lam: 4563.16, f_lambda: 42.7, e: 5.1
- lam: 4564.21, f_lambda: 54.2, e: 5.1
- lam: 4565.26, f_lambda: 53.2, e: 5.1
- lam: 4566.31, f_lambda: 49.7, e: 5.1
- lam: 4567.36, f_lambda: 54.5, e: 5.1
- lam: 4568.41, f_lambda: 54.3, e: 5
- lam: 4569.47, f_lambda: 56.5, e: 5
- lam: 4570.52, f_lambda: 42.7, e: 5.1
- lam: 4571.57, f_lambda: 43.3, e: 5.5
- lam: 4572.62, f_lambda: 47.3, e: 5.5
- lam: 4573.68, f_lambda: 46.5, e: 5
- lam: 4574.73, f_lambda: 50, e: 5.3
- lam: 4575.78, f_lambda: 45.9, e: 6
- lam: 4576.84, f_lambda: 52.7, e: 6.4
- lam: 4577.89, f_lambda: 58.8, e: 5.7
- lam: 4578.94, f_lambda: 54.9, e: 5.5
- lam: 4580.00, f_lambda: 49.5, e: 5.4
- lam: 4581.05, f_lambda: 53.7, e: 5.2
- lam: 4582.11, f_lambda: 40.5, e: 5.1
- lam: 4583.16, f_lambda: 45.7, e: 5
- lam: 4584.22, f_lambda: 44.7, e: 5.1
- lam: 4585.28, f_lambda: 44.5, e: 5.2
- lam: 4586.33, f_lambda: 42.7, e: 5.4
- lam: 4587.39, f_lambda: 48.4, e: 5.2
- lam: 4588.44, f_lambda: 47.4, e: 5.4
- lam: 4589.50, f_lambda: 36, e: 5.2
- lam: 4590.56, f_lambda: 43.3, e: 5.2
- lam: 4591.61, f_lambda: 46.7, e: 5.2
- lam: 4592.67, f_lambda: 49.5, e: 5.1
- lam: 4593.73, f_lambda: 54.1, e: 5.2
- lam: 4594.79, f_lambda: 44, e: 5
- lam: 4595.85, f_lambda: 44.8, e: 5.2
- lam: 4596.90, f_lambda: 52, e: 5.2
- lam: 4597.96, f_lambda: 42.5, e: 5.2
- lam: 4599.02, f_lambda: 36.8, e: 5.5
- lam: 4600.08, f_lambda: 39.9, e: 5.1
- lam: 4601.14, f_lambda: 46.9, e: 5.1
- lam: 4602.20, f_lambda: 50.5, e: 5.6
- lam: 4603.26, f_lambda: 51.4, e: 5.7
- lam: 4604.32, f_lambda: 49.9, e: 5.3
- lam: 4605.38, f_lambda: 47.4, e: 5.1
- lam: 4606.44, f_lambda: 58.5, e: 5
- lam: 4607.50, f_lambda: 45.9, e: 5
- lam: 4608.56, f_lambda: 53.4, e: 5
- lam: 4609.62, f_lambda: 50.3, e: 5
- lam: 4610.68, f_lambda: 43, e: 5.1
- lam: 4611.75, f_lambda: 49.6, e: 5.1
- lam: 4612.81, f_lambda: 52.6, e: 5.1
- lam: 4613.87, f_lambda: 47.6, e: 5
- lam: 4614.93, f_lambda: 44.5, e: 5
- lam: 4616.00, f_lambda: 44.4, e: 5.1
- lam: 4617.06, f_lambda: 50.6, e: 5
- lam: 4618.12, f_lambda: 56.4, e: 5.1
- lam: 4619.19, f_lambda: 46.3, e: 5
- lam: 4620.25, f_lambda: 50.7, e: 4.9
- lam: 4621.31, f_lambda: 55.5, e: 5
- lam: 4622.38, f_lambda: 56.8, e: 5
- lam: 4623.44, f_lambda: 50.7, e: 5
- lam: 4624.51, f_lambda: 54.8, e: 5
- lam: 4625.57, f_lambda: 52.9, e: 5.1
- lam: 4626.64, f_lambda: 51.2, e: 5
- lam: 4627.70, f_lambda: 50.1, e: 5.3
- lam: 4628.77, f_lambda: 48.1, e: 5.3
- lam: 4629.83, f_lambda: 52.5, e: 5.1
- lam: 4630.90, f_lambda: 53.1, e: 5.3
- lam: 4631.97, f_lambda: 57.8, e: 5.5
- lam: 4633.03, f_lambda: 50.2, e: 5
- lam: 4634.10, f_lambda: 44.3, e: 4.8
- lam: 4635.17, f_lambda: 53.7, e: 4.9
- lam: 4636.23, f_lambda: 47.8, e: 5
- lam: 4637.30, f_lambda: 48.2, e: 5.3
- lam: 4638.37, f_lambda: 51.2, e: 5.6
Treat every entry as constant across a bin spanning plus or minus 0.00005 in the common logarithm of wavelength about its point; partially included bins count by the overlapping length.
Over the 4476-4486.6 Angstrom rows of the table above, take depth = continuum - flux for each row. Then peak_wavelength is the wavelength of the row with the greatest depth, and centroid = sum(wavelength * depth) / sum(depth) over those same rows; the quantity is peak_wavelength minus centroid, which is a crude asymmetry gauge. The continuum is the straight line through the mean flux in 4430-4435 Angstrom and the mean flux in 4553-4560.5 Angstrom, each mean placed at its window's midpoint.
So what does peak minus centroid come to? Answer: -0.6 Angstrom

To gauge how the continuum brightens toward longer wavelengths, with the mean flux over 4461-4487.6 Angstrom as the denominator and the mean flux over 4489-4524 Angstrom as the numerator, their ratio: 1.07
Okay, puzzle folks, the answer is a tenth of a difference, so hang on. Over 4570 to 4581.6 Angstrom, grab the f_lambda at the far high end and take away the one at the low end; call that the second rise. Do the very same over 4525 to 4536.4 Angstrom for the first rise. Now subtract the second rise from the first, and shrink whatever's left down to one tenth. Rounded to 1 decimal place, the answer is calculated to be -2.8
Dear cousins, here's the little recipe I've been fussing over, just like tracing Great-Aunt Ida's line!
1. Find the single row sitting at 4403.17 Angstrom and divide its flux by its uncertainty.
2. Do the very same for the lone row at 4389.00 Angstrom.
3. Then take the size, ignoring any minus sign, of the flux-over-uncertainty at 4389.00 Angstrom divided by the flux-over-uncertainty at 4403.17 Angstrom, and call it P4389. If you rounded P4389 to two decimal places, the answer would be 0.84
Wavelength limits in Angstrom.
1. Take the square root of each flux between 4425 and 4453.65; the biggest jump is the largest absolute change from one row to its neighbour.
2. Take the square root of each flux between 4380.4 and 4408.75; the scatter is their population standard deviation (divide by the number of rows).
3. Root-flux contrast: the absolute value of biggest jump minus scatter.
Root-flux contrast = 1.0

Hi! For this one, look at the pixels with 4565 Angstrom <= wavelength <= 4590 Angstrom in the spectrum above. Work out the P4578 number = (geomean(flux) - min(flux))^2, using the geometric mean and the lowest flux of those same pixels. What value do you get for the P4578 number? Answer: 148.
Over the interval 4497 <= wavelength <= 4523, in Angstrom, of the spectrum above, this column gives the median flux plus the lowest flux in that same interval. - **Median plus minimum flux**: 82.8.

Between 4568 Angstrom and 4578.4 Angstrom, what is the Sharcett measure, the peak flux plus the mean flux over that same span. 109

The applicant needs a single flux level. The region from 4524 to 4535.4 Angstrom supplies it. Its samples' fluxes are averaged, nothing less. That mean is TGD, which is 45.9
